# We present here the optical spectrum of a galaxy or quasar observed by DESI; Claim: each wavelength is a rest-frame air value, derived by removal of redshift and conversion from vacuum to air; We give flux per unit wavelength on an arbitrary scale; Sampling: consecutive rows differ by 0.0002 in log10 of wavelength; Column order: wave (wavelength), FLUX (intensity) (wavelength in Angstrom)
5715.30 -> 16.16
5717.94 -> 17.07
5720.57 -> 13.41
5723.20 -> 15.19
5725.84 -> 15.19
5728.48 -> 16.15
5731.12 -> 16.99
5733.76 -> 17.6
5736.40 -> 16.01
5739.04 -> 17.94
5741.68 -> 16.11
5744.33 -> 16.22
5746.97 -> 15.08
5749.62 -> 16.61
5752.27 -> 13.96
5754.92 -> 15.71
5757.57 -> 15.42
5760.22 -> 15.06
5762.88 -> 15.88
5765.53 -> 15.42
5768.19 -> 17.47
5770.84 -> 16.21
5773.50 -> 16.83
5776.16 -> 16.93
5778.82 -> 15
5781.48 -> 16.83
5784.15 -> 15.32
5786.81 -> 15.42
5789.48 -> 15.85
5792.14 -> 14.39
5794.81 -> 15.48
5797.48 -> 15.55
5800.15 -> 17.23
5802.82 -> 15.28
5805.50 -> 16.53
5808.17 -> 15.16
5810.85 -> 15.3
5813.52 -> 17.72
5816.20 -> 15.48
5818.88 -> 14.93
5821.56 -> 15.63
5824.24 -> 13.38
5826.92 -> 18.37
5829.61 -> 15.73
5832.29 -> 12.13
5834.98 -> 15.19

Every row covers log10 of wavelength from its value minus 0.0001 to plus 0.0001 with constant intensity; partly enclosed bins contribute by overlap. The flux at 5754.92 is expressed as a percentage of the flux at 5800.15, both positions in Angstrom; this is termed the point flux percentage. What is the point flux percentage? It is 91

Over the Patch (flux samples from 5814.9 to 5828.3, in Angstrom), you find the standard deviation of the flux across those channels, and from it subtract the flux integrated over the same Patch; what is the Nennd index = -207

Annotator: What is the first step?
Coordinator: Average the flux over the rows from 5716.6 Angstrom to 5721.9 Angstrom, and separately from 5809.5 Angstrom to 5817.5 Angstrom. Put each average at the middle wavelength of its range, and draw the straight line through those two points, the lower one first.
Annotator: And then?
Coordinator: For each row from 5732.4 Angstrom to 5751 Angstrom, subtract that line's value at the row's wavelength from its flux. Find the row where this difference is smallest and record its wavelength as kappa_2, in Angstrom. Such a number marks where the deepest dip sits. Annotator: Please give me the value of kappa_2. 5746.97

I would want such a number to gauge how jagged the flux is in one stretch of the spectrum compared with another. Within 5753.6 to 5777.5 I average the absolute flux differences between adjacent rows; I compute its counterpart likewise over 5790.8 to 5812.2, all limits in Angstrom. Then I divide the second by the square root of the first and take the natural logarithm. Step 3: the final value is 0.2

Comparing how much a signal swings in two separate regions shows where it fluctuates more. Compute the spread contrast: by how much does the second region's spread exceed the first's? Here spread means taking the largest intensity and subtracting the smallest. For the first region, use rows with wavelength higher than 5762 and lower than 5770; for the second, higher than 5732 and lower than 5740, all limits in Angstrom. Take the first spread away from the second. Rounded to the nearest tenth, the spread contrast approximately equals -0.1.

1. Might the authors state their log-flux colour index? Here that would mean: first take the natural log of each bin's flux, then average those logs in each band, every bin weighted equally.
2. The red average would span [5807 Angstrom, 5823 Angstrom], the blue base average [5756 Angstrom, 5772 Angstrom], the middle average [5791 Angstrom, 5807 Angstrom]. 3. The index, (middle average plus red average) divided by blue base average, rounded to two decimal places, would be 1.99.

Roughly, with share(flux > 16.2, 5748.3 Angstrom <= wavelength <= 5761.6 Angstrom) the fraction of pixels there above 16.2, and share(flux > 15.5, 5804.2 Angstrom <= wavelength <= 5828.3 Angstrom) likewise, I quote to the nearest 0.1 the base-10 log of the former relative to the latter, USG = -0.3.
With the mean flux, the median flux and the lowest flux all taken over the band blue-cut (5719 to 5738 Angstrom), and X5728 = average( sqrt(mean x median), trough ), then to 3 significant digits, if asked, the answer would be 14.7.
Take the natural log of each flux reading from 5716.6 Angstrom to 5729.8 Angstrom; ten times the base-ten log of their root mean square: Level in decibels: 4.37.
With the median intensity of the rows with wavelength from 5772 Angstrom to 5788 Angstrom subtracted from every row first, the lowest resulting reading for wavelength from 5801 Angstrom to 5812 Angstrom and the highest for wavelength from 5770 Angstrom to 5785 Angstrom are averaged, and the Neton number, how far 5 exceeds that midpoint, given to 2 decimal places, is 5.08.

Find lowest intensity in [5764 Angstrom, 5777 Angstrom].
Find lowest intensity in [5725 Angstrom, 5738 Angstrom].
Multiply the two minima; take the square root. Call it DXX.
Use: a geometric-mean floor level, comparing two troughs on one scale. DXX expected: 15.3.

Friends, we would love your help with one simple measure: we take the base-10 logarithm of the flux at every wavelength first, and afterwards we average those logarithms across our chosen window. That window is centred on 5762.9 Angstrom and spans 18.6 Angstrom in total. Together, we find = 1.20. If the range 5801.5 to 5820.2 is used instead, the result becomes 1.20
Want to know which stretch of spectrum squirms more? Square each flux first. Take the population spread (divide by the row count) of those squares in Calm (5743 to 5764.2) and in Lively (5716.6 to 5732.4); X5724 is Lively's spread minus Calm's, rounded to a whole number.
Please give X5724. 15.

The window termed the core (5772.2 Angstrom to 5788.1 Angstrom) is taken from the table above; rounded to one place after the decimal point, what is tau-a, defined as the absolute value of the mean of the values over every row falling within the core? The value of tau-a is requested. 16.1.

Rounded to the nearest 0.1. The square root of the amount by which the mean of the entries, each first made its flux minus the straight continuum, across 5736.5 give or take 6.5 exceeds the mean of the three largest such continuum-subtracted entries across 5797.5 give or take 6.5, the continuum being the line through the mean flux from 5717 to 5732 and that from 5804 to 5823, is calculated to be 1.0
